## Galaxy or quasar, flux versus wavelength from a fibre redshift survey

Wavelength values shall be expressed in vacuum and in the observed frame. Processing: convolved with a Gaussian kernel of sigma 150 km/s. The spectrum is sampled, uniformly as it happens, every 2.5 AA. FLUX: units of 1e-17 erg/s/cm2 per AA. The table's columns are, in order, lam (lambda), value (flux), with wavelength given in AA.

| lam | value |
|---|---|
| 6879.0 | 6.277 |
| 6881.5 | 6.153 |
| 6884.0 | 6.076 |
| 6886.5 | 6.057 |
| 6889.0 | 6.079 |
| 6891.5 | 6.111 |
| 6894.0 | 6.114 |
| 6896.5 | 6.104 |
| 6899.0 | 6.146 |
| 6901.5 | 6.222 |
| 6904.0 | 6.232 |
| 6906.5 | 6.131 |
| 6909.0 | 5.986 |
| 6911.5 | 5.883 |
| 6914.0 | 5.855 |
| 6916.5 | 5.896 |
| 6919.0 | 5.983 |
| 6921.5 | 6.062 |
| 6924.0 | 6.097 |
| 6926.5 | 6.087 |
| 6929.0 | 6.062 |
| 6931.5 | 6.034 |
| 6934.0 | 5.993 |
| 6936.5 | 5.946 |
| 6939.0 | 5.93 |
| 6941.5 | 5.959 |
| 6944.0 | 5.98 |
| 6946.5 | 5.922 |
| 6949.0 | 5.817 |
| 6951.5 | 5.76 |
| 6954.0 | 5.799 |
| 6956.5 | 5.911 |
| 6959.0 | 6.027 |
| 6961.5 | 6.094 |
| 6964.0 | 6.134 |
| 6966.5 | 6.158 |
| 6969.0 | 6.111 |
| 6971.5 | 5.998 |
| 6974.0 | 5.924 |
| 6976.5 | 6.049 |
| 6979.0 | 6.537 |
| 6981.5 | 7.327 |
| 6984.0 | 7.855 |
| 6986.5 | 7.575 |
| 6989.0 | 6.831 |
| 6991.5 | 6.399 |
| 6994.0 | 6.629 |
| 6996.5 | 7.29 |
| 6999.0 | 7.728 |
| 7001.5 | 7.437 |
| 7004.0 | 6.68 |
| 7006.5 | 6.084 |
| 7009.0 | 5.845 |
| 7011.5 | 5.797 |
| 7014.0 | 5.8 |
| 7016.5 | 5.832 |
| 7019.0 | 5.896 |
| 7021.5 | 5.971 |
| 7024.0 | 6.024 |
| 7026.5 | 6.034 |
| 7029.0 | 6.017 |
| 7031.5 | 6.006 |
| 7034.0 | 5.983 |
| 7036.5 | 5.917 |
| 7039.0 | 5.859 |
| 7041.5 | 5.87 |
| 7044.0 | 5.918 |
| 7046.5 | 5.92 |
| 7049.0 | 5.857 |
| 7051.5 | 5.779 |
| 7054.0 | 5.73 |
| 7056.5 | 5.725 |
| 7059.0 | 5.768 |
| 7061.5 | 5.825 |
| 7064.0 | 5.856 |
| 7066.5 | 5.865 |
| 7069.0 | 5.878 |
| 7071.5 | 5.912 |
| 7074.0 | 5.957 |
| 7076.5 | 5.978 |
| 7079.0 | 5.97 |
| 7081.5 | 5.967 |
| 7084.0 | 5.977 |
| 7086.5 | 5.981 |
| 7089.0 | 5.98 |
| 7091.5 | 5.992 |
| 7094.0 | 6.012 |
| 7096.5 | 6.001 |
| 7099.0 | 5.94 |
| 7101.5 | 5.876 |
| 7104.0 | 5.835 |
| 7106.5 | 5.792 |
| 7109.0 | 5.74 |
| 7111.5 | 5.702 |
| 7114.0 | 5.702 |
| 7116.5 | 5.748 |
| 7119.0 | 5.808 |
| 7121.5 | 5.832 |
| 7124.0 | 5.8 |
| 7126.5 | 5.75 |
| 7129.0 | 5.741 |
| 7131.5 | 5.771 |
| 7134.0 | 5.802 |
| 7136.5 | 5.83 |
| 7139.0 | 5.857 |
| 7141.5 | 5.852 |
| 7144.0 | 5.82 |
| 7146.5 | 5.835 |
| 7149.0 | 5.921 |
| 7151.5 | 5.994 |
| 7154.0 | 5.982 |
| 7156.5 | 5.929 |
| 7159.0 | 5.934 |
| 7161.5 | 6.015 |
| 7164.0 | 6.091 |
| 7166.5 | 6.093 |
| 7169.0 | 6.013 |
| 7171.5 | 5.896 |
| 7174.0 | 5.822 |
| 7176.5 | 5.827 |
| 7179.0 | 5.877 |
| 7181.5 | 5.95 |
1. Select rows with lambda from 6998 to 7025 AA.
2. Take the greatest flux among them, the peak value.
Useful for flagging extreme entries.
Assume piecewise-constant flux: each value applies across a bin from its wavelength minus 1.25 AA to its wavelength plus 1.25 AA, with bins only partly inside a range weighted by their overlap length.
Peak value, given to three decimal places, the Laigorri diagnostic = 7.728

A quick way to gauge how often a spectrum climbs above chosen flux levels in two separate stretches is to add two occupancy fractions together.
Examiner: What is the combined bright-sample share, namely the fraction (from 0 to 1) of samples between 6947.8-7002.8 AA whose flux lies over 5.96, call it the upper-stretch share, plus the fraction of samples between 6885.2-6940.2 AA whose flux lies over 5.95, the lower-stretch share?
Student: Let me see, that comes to 1.5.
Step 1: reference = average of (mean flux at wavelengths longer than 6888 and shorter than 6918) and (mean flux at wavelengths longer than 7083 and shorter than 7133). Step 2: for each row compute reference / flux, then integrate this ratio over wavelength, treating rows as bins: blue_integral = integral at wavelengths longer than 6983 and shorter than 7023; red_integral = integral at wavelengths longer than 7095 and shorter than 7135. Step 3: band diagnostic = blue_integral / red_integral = 0.89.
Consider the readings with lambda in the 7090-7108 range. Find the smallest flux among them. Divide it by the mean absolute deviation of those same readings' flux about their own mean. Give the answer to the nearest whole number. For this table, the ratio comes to 78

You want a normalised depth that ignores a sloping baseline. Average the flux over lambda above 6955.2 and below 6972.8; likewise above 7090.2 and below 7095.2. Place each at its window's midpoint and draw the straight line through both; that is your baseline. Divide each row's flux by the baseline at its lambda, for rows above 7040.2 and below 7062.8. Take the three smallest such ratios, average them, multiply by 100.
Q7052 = 95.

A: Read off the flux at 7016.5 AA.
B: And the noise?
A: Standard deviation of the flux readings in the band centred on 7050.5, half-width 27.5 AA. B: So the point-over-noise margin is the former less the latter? 5.74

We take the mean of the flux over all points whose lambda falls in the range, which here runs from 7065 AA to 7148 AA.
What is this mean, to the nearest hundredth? 5.86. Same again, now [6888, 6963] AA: 6.01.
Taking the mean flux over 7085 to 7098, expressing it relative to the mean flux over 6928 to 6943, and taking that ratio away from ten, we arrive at 9.00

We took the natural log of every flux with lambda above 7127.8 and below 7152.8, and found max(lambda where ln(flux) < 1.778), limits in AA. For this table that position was 7146.5 AA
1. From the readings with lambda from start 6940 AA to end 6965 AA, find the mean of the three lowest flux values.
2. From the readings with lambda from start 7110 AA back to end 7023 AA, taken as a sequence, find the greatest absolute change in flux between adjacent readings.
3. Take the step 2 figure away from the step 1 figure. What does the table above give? 5.71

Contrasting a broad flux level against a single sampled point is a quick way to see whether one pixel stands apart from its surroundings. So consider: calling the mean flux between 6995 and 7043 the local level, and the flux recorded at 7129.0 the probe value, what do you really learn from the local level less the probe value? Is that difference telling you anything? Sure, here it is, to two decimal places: 0.47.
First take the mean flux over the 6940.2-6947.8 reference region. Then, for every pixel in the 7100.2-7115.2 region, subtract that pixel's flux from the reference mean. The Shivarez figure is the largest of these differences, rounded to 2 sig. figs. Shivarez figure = 0.25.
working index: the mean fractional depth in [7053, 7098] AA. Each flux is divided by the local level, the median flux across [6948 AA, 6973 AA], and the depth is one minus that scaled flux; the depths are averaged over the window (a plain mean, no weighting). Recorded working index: 0.02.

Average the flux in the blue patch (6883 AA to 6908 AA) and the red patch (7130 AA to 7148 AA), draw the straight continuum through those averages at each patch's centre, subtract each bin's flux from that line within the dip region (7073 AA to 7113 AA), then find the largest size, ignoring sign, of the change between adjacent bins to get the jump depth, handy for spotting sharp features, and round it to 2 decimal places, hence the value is 0.06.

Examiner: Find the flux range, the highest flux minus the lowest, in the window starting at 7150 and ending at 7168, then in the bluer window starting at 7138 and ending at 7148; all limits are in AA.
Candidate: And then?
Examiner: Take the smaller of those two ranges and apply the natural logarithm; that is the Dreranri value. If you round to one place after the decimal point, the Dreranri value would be -3.3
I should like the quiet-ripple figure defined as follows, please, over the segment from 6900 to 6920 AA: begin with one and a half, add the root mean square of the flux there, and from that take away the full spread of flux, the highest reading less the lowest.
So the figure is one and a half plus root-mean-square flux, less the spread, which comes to 7.15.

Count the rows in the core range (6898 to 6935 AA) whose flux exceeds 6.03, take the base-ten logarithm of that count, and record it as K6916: 0.95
